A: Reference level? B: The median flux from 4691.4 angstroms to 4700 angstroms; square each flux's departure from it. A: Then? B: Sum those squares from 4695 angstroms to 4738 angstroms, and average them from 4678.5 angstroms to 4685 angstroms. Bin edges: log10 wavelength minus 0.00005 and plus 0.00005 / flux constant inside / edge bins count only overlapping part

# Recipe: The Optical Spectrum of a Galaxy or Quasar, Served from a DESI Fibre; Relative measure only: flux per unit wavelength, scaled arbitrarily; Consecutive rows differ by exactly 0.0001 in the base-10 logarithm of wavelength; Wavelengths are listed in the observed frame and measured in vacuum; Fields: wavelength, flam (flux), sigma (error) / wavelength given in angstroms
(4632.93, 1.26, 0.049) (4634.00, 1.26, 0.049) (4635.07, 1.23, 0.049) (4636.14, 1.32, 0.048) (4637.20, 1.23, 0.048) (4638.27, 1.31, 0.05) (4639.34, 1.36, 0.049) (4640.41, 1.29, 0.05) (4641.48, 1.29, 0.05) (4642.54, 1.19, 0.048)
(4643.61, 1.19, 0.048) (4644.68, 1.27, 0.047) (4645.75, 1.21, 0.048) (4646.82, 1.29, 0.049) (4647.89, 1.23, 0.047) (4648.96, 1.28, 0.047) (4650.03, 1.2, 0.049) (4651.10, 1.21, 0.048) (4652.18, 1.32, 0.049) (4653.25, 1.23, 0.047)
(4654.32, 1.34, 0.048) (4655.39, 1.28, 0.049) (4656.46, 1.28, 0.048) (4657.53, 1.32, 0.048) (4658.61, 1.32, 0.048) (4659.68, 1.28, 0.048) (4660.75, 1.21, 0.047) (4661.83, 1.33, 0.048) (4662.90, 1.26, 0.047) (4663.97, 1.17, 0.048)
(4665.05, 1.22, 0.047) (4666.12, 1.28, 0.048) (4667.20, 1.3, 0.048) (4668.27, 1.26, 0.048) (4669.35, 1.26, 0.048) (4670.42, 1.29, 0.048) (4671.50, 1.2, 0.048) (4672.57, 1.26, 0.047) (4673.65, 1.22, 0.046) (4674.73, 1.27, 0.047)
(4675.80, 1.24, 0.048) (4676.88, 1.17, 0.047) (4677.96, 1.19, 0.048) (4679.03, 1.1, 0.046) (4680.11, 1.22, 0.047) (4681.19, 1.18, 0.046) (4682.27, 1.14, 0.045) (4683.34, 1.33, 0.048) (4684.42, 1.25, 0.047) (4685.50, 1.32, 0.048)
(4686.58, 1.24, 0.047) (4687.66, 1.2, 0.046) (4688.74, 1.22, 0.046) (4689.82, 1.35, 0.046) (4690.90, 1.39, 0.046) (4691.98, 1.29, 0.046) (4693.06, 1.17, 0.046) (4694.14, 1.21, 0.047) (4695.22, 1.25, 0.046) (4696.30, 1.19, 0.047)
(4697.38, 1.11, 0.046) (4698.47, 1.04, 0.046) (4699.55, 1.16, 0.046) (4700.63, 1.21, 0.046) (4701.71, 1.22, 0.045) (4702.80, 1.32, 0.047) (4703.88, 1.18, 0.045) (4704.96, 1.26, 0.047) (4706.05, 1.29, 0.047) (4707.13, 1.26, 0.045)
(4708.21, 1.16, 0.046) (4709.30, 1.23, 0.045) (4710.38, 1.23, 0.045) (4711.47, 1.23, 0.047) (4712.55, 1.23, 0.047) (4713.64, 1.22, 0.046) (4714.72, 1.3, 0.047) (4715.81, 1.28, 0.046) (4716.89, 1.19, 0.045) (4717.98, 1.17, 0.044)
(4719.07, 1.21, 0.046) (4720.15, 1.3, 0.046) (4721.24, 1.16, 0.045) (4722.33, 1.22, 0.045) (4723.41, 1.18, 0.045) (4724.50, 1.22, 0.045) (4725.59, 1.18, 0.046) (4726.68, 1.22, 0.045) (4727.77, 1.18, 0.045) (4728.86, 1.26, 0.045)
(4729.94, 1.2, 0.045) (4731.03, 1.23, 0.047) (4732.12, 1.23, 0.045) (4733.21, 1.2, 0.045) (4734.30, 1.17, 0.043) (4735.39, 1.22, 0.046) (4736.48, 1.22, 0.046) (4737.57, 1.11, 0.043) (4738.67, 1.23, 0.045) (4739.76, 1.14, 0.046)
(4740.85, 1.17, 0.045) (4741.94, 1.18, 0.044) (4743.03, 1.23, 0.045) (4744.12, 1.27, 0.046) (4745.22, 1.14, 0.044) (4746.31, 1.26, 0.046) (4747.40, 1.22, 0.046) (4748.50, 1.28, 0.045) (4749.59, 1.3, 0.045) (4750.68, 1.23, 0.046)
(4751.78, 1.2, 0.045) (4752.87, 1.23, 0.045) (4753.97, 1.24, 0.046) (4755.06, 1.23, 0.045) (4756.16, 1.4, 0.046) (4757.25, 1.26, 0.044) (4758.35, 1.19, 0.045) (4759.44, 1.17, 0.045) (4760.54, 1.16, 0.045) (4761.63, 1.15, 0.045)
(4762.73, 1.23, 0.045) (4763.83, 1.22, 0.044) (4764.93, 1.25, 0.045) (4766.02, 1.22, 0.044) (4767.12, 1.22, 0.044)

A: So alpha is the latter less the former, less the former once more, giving -0.30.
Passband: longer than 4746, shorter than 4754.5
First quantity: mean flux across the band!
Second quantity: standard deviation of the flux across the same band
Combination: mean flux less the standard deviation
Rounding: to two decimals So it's 1.21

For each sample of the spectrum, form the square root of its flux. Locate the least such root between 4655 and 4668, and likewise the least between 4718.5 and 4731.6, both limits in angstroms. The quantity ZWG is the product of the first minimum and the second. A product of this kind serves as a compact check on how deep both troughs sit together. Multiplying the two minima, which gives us 1.16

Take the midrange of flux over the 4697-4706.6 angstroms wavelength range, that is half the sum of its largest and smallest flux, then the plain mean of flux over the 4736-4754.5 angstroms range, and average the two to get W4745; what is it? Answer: 1.20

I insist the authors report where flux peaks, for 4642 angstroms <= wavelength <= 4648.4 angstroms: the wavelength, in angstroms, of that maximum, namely 4646.82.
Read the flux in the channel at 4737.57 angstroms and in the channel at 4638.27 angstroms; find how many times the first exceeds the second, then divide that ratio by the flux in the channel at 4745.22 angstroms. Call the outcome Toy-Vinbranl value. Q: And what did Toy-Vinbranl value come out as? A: 0.743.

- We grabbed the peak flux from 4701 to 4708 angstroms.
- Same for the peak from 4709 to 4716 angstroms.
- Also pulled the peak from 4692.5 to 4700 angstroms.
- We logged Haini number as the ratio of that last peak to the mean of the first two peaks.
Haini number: 0.95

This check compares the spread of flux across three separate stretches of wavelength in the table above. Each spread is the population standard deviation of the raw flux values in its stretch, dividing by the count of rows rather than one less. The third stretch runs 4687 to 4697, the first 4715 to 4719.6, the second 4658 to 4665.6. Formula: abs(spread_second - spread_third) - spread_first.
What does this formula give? -0.025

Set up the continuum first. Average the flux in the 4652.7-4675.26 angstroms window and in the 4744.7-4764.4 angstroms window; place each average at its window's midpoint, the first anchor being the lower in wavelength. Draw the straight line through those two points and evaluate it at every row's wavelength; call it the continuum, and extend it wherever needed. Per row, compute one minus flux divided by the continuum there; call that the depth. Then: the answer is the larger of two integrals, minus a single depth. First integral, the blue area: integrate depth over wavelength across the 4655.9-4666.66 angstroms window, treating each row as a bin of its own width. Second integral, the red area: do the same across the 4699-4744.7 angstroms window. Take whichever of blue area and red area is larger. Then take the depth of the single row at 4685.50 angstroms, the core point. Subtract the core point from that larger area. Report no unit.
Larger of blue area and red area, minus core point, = 1.0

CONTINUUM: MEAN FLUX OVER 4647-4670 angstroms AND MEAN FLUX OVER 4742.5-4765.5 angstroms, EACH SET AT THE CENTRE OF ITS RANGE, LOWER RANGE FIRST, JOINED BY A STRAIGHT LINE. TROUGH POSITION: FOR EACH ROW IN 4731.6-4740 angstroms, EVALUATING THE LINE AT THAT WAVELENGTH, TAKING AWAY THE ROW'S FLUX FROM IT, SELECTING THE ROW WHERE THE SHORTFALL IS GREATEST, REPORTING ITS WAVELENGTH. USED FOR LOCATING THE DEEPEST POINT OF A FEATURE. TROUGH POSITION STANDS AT 4737.57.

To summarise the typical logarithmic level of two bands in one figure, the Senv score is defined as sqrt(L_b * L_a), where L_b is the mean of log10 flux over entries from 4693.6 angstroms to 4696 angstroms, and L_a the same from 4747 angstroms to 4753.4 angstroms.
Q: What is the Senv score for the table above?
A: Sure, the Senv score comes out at 0.092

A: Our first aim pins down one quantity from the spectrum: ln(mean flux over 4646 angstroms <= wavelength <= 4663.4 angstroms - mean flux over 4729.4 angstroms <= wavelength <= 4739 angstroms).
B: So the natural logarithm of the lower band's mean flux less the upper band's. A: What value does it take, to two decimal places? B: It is -2.62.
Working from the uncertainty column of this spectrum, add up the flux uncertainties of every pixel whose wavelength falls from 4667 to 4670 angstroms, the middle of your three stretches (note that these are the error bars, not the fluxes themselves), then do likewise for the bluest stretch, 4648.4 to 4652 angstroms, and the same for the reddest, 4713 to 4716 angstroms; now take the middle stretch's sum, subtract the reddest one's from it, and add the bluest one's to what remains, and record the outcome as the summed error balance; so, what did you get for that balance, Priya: 0.1490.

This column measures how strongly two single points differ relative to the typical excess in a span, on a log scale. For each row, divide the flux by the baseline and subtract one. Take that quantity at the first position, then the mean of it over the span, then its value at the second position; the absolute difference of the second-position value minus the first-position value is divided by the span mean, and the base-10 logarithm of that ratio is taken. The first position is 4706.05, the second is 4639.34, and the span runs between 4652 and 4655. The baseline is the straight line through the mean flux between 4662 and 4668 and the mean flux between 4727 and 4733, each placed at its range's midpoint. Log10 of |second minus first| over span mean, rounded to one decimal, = 0.0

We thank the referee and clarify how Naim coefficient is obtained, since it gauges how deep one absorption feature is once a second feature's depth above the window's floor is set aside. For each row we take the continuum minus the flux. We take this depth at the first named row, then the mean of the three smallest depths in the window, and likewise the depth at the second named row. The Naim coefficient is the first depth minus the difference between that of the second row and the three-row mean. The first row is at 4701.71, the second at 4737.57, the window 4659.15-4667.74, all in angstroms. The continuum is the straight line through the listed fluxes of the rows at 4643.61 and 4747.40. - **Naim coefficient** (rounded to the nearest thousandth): -0.228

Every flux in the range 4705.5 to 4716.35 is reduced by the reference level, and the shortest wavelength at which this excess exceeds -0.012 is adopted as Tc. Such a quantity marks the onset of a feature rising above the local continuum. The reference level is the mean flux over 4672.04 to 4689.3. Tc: 4706.05 angstroms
